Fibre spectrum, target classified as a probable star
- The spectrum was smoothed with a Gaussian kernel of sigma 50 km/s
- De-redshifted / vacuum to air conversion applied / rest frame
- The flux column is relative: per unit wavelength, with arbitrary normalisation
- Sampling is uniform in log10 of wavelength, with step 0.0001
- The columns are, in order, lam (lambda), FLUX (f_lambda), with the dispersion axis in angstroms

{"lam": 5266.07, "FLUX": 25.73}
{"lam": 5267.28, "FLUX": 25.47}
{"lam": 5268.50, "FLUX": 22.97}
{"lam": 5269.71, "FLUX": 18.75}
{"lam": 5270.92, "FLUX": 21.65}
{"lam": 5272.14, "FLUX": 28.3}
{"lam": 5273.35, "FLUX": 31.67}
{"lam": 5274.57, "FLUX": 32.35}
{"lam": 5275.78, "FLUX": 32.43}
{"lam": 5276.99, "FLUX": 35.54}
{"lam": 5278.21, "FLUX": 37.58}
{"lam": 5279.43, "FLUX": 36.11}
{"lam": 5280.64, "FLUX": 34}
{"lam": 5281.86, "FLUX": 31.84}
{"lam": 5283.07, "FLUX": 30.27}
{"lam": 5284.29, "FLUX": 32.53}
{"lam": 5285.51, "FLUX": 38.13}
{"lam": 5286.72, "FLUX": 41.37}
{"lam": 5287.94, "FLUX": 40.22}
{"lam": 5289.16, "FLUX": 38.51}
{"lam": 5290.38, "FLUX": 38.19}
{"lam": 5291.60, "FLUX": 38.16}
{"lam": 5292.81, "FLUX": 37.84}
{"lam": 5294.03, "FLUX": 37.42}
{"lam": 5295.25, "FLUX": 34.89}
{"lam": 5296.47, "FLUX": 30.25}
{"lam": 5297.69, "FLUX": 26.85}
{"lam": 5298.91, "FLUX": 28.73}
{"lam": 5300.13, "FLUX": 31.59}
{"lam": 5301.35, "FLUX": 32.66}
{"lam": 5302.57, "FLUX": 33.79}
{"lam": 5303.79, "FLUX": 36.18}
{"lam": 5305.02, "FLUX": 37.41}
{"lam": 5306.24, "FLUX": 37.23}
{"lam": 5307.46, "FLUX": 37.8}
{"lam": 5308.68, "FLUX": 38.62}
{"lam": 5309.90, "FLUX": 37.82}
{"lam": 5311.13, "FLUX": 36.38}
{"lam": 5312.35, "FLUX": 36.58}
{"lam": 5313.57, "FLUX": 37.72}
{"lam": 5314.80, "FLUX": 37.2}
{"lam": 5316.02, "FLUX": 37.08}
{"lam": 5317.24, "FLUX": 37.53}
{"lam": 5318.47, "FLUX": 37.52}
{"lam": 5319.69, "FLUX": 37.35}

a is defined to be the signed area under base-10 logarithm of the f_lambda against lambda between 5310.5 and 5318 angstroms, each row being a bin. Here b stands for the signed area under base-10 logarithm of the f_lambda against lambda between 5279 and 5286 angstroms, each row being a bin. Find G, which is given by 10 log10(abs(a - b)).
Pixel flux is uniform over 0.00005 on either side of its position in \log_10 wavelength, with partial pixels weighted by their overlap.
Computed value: 0.3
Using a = 11.8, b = 10.7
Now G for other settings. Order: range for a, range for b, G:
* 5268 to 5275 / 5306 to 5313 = 0.8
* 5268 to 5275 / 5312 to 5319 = 0.7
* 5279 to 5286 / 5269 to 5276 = -1.5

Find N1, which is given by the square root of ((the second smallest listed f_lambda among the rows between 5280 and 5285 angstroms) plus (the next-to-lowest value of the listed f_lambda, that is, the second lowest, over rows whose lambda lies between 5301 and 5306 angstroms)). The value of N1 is 8.10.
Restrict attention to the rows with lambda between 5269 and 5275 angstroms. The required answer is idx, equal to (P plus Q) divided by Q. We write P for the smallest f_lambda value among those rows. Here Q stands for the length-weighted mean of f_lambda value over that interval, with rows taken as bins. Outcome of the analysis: 1.71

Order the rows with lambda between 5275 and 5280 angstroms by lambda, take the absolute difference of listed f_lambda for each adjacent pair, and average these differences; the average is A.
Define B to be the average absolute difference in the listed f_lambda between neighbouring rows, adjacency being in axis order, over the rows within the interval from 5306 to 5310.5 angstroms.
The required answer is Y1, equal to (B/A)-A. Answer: -1.9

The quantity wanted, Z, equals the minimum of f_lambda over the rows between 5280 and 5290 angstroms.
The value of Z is 30.27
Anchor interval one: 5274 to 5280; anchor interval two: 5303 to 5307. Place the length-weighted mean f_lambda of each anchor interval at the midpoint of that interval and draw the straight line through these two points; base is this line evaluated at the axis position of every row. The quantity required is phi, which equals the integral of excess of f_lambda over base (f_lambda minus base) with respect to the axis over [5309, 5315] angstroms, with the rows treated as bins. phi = 0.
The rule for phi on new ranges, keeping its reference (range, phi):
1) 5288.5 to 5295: 13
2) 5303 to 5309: 2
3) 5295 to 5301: -36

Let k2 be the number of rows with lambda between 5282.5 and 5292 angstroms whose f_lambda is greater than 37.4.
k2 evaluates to 6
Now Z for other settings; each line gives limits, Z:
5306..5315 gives 36.38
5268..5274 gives 18.75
